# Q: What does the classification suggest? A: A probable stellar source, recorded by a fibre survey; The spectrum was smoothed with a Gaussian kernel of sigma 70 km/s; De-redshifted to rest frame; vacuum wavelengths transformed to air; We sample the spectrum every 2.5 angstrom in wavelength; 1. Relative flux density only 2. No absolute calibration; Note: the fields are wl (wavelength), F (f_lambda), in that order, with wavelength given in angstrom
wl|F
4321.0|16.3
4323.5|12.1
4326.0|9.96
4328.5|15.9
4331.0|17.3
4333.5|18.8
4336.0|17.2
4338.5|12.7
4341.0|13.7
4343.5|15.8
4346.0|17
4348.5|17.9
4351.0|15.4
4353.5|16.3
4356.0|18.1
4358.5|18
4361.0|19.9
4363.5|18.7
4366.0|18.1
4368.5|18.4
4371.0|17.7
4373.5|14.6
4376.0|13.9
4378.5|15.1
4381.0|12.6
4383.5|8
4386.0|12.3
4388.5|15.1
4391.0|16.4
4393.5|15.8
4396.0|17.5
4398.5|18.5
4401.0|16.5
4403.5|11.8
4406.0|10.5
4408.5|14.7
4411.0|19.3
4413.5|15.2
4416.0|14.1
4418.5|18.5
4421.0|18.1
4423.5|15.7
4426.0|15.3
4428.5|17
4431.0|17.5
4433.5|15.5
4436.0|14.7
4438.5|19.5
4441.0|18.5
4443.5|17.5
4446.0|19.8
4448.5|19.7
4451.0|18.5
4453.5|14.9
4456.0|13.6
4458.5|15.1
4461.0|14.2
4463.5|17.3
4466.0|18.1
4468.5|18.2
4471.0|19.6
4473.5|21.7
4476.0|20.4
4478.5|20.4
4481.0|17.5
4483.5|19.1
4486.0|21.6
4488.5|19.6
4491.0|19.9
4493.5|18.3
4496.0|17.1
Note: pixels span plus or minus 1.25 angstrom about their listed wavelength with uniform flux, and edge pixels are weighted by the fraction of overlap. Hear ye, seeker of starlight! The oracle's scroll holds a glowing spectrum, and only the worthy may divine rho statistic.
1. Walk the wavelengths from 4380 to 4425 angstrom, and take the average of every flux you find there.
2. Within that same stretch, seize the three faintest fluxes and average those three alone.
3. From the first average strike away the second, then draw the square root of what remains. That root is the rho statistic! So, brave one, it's 2.2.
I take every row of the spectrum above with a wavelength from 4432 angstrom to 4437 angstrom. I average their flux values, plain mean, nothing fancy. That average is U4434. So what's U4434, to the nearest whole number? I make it 15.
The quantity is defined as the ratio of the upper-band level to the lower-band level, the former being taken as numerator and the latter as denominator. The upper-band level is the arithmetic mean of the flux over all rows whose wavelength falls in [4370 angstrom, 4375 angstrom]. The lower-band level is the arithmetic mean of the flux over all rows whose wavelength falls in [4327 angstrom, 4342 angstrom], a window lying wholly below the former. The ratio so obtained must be 1.01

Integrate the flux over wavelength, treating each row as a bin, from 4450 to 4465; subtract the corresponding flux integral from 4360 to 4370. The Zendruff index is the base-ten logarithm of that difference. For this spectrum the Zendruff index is 1.67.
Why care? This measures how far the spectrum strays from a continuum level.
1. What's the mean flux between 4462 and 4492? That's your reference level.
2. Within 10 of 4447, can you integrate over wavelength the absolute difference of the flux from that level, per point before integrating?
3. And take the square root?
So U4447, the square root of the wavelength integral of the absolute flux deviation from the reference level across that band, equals 6.1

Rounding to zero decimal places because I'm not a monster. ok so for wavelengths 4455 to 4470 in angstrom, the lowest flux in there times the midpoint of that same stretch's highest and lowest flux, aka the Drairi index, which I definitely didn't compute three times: 216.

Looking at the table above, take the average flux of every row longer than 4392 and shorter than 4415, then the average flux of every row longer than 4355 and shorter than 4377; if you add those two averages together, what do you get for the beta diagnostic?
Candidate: 33.0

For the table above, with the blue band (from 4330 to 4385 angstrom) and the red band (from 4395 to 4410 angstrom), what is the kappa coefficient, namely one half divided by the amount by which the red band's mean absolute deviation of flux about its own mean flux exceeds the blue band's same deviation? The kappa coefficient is 1.1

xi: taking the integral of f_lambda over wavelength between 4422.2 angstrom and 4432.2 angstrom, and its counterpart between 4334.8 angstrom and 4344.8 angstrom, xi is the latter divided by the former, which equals 0.91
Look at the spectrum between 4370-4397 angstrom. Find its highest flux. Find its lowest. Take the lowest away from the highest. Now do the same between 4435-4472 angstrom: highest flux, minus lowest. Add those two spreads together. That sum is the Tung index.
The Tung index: 16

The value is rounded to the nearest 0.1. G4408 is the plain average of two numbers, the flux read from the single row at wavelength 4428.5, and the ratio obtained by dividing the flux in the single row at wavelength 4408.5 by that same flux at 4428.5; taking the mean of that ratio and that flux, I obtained 8.9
